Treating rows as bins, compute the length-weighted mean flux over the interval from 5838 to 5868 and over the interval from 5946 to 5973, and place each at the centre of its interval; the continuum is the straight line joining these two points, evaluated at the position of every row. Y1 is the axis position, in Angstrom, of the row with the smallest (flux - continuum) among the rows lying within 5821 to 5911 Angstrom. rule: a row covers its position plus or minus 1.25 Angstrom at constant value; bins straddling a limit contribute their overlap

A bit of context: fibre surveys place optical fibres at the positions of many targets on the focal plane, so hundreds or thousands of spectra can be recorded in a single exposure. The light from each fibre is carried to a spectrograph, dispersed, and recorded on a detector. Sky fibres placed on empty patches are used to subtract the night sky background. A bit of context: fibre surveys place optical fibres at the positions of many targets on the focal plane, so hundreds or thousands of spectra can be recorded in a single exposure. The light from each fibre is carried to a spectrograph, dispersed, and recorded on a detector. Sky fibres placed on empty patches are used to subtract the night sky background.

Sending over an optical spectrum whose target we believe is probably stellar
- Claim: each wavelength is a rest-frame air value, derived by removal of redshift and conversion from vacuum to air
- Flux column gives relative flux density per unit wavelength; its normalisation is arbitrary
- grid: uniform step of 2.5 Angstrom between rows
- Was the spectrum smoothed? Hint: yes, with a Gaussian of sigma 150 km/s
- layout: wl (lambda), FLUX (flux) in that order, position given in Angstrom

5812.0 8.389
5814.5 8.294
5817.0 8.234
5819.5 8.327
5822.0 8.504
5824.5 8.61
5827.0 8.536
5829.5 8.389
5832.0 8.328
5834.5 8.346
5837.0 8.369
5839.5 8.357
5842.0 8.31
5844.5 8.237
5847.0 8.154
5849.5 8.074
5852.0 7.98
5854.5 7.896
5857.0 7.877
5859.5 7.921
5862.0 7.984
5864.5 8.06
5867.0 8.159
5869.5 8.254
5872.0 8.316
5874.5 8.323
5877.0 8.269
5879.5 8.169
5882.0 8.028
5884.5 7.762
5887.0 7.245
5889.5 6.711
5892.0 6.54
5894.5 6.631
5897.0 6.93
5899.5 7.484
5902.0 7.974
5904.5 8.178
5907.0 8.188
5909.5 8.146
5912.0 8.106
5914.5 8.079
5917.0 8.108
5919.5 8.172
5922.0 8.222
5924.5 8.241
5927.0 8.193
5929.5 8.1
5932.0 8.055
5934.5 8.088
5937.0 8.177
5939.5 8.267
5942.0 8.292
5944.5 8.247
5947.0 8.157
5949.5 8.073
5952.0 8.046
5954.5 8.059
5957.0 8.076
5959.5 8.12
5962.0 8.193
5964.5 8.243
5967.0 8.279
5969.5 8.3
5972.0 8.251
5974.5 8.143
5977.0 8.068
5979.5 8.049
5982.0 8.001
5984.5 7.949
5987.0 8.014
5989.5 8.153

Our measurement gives 5892.0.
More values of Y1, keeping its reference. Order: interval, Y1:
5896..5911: 5897.0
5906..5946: 5932.0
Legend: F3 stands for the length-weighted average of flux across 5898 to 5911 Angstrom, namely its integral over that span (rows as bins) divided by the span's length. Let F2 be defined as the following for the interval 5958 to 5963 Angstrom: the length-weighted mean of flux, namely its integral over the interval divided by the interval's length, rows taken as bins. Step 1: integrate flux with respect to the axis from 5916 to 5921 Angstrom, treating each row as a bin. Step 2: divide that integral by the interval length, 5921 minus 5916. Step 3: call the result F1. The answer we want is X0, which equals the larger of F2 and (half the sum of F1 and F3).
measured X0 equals 8.15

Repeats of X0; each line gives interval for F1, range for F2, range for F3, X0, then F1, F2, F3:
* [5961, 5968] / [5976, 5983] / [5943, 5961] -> 8.18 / 8.24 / 8.04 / 8.11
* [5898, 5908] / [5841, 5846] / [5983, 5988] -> 8.27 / 7.92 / 8.27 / 7.98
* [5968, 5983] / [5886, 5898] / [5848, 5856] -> 8.06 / 8.14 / 6.80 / 7.99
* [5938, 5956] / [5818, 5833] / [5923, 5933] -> 8.45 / 8.16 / 8.45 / 8.15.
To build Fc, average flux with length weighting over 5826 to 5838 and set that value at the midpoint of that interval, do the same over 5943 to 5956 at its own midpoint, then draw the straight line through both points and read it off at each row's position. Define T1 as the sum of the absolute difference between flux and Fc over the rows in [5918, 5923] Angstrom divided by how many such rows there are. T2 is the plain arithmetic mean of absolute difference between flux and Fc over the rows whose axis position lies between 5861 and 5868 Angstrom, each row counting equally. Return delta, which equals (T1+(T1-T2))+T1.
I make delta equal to -0.2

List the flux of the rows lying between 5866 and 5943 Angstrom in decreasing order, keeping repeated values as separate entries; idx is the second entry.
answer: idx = 8.316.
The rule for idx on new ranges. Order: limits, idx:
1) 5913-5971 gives 8.292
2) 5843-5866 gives 8.154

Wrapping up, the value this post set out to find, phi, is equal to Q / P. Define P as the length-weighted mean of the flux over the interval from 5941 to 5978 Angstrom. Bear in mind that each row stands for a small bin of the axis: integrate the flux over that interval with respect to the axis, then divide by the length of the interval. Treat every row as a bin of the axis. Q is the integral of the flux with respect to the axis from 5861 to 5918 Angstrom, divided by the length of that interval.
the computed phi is 0.96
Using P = 8.17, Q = 7.81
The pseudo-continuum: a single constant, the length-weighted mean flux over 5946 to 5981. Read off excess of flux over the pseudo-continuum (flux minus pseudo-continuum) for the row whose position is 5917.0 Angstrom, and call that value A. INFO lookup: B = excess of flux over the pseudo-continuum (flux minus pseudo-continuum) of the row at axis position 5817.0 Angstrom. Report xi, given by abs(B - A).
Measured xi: 0.13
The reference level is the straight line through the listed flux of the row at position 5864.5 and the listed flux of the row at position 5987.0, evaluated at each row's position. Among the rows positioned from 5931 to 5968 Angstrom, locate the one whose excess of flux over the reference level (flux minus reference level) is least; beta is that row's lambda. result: 5952.0 Angstrom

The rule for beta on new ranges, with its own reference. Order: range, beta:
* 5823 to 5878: 5857.0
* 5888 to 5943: 5892.0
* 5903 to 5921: 5914.5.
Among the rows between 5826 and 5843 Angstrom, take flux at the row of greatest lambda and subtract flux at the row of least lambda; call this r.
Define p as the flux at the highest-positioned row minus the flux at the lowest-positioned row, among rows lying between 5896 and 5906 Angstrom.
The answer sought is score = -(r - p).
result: 1.47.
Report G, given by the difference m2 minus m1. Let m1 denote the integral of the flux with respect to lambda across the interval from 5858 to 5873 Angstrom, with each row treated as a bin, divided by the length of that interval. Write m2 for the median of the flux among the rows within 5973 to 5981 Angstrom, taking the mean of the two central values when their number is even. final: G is 0.0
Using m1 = 8.11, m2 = 8.07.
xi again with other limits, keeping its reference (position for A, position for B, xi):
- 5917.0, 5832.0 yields 0.22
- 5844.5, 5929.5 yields 0.14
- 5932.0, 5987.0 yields 0.04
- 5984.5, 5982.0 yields 0.05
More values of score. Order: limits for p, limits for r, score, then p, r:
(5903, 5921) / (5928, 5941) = -0.17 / -0.01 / 0.2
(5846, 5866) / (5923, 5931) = 0.05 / -0.09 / -0.1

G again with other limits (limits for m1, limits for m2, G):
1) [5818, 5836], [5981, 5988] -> -0.4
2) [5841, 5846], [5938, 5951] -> 0.0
